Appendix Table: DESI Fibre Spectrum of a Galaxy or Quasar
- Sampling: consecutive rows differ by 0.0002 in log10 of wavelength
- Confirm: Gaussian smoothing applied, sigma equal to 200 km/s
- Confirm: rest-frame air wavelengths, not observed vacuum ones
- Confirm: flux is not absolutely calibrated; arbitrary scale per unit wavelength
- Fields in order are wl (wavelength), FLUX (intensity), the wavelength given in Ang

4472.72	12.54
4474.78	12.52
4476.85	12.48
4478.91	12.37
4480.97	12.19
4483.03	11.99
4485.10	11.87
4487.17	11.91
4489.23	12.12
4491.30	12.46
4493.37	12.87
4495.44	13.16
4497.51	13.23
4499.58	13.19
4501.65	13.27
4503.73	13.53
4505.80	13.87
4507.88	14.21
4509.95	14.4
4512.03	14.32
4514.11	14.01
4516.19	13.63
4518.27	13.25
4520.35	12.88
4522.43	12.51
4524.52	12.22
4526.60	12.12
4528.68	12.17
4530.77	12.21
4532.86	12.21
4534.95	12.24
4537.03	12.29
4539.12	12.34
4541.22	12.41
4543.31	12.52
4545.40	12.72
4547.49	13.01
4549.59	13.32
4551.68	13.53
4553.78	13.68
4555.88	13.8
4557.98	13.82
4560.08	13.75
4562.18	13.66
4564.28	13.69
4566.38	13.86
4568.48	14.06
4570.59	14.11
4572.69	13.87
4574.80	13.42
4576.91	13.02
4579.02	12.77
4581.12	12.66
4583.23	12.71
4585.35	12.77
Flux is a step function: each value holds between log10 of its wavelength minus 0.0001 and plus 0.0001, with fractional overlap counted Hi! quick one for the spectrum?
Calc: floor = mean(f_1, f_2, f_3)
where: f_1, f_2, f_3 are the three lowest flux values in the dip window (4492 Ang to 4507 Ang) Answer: 13.1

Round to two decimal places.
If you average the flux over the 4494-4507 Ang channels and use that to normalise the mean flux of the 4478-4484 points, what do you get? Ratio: 0.91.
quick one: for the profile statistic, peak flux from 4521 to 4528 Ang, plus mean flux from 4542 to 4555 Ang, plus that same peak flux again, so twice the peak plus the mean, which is 38.1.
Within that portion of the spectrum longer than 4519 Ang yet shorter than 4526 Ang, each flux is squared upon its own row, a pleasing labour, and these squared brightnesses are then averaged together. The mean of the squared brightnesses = 157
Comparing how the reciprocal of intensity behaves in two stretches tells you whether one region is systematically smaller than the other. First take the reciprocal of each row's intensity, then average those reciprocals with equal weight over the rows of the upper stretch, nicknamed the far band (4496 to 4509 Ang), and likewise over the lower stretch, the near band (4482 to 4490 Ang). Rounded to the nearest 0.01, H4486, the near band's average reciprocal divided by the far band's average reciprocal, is 1.13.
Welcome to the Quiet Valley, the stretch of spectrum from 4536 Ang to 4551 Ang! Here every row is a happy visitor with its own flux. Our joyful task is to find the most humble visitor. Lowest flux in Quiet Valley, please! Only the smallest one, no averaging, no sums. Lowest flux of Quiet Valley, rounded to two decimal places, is 12.29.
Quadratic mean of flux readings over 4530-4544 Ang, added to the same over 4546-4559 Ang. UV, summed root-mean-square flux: 25.8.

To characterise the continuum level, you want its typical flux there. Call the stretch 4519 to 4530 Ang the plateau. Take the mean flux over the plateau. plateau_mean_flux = 12.4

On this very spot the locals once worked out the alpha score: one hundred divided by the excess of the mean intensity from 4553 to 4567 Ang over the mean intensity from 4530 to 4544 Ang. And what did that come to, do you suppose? 70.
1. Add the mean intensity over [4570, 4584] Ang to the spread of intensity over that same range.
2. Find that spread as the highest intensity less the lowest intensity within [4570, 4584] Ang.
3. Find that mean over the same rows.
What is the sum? 14.7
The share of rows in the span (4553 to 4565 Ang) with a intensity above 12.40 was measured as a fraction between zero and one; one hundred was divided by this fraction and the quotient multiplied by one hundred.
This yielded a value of 10000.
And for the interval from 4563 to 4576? 10000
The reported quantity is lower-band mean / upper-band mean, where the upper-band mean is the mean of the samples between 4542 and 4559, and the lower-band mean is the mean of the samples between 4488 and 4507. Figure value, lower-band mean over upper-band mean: 0.98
